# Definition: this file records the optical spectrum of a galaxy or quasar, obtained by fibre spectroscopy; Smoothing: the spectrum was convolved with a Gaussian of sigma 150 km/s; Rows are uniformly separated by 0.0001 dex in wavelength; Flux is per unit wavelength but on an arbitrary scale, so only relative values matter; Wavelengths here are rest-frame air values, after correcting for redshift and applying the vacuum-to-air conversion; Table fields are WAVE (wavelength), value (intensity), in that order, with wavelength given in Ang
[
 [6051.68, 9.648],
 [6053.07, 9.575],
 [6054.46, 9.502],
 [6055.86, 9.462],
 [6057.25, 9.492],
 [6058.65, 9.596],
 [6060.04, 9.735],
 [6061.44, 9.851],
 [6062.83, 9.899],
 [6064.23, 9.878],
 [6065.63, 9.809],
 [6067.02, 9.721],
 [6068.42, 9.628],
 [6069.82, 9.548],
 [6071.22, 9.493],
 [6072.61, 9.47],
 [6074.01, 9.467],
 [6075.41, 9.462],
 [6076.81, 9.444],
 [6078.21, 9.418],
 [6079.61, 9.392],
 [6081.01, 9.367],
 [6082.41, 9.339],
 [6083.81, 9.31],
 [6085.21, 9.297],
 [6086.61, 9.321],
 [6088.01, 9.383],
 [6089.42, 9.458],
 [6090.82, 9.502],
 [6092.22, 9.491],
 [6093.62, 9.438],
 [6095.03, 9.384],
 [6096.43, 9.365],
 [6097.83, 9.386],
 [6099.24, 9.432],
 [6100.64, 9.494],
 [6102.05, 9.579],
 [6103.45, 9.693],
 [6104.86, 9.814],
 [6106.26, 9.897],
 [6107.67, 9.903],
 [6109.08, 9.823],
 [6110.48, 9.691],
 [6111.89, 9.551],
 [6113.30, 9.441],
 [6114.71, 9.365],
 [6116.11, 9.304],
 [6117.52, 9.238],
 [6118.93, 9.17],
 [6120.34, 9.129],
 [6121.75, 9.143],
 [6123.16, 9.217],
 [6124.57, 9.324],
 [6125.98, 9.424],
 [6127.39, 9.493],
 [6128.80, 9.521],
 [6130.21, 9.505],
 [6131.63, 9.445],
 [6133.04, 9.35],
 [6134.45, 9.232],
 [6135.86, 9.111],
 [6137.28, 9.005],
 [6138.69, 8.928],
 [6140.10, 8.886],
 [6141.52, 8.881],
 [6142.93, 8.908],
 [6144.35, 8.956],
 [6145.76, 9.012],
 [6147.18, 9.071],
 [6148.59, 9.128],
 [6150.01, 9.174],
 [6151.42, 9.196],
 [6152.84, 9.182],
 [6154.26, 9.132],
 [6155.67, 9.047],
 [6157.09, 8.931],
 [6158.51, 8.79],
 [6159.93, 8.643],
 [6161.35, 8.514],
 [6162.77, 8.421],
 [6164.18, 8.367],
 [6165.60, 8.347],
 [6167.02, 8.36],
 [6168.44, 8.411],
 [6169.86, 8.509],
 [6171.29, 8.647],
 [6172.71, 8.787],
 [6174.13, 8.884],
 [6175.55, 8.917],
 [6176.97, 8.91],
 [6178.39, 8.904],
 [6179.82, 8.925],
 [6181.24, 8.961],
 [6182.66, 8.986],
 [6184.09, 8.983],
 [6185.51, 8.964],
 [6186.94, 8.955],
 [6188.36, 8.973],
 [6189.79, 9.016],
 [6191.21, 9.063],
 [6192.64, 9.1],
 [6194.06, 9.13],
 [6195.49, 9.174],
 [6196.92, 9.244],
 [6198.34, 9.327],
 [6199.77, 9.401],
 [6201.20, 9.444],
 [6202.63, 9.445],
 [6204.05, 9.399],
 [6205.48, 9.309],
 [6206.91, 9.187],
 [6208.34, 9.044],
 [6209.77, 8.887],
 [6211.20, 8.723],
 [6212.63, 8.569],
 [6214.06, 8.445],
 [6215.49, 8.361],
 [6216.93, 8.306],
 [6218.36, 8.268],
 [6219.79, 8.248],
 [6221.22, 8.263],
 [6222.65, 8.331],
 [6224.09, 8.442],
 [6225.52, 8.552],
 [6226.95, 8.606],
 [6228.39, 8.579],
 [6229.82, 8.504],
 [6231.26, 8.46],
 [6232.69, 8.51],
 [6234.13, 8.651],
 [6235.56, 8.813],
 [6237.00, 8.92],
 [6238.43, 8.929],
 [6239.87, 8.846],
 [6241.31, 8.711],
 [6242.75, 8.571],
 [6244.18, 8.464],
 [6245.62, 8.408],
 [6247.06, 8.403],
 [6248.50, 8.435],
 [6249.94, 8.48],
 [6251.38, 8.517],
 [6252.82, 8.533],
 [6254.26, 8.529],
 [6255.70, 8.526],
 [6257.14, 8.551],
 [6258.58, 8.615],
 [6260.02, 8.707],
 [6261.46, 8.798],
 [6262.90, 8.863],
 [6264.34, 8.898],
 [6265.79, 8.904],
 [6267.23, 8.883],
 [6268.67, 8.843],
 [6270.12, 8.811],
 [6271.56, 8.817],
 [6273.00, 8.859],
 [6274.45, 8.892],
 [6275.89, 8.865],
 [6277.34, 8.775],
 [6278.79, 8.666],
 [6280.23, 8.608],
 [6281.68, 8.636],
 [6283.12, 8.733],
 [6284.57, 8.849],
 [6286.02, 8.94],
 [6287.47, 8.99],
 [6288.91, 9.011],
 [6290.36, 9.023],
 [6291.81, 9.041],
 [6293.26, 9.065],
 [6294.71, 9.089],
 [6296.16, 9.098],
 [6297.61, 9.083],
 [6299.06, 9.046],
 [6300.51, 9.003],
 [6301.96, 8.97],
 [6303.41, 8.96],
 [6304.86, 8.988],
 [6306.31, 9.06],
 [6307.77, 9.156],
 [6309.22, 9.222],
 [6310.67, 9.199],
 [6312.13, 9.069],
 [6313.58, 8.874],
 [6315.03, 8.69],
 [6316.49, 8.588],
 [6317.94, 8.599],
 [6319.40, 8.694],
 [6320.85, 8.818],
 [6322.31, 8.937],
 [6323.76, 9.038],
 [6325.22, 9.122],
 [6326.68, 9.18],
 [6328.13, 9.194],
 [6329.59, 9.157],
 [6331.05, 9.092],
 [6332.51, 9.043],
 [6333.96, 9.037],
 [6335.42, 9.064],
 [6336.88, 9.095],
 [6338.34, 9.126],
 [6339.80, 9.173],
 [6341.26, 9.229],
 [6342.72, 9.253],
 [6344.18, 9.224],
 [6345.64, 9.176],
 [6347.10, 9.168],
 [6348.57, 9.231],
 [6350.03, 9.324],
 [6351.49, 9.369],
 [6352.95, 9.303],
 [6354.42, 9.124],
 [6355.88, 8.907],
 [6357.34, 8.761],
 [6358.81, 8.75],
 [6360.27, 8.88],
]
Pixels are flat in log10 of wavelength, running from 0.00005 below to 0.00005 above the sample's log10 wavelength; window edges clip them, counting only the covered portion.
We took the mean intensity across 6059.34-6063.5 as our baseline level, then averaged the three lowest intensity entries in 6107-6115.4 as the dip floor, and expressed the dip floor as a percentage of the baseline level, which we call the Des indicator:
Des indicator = 96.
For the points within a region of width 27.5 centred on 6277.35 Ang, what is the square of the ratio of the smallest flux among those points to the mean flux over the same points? 0.948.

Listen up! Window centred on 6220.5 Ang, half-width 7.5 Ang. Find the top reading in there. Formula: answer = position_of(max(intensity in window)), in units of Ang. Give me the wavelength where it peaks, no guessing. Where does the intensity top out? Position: 6226.95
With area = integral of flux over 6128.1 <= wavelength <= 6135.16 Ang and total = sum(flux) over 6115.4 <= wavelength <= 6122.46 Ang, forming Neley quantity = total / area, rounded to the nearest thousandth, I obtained 0.692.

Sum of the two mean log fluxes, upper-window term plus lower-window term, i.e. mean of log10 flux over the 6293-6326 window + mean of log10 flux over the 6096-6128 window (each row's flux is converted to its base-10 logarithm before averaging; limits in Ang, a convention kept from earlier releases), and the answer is 1.93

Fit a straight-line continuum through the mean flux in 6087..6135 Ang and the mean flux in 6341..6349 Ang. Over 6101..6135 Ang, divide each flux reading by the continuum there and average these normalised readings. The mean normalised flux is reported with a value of 1.00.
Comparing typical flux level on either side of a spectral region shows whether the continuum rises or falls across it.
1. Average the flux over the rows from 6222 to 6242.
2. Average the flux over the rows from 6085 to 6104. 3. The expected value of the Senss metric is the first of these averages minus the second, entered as -0.8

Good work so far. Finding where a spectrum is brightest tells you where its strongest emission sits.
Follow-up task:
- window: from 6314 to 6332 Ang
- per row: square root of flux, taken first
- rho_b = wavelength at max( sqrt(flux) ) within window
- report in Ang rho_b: 6328.13 Ang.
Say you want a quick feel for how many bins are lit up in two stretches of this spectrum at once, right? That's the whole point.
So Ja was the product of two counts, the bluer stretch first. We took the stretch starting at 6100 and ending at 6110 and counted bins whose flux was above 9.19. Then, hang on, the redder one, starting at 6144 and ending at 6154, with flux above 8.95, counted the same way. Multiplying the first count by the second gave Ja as 49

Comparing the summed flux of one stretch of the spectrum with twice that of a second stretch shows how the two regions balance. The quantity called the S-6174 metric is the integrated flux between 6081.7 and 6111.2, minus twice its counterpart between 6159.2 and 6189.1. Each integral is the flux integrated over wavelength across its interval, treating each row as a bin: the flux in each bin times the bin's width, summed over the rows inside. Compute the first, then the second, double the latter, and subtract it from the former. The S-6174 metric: -241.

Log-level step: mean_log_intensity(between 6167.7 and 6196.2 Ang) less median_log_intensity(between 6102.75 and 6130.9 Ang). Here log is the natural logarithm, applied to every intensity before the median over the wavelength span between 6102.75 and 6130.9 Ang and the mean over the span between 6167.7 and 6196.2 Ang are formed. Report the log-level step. -0.061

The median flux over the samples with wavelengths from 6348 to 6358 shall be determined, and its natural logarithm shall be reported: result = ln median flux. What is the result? 2.22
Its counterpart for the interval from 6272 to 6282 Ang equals 2.17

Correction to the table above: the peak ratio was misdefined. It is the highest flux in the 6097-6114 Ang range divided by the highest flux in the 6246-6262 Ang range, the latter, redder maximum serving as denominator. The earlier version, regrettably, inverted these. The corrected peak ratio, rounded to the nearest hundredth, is 1.13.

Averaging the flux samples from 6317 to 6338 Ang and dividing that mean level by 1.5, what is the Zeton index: 6.00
